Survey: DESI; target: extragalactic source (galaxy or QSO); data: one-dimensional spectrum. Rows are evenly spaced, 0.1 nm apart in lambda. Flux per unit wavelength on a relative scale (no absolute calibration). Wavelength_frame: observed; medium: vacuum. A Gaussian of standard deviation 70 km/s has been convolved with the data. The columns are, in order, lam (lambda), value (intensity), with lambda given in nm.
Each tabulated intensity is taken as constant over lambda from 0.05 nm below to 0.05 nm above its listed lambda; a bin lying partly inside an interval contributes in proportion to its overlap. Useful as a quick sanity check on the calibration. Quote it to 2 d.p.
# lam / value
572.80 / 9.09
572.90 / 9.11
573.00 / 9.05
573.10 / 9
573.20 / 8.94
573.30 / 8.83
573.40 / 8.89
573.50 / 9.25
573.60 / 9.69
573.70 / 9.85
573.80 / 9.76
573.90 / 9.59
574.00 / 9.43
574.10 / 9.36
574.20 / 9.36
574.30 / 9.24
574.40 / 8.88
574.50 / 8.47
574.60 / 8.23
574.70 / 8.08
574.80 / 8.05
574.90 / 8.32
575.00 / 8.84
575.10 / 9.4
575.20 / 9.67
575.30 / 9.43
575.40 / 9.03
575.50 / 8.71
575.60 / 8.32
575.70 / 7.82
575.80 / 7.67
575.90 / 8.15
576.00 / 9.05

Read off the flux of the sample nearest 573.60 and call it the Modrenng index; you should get 9.69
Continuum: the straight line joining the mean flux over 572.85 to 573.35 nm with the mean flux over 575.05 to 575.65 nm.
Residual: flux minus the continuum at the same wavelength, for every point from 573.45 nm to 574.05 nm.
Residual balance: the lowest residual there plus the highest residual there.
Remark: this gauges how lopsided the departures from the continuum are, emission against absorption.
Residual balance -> 1.1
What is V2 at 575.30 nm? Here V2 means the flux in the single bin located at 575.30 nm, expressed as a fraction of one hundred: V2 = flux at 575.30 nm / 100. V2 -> 0.094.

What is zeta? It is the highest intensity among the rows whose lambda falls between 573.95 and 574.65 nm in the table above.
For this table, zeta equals 9.43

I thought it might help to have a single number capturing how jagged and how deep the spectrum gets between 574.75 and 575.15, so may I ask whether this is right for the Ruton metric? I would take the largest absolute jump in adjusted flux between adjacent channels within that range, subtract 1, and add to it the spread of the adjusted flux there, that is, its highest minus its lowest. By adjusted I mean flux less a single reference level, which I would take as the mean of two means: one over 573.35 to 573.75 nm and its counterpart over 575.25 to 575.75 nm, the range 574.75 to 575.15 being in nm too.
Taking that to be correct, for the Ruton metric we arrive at 0.9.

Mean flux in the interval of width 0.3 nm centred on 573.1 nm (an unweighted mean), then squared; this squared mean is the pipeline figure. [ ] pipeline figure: 81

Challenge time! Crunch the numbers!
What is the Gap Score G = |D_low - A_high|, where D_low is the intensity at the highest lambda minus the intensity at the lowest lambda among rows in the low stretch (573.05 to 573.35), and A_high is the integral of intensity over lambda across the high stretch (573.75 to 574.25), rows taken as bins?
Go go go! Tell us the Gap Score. 4.9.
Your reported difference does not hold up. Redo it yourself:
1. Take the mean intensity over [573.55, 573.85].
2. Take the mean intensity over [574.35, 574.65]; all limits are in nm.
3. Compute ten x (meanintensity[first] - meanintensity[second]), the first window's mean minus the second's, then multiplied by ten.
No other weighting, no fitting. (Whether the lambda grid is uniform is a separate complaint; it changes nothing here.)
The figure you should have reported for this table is 12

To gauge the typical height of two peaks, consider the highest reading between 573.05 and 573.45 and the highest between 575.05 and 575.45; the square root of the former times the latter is 9.3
